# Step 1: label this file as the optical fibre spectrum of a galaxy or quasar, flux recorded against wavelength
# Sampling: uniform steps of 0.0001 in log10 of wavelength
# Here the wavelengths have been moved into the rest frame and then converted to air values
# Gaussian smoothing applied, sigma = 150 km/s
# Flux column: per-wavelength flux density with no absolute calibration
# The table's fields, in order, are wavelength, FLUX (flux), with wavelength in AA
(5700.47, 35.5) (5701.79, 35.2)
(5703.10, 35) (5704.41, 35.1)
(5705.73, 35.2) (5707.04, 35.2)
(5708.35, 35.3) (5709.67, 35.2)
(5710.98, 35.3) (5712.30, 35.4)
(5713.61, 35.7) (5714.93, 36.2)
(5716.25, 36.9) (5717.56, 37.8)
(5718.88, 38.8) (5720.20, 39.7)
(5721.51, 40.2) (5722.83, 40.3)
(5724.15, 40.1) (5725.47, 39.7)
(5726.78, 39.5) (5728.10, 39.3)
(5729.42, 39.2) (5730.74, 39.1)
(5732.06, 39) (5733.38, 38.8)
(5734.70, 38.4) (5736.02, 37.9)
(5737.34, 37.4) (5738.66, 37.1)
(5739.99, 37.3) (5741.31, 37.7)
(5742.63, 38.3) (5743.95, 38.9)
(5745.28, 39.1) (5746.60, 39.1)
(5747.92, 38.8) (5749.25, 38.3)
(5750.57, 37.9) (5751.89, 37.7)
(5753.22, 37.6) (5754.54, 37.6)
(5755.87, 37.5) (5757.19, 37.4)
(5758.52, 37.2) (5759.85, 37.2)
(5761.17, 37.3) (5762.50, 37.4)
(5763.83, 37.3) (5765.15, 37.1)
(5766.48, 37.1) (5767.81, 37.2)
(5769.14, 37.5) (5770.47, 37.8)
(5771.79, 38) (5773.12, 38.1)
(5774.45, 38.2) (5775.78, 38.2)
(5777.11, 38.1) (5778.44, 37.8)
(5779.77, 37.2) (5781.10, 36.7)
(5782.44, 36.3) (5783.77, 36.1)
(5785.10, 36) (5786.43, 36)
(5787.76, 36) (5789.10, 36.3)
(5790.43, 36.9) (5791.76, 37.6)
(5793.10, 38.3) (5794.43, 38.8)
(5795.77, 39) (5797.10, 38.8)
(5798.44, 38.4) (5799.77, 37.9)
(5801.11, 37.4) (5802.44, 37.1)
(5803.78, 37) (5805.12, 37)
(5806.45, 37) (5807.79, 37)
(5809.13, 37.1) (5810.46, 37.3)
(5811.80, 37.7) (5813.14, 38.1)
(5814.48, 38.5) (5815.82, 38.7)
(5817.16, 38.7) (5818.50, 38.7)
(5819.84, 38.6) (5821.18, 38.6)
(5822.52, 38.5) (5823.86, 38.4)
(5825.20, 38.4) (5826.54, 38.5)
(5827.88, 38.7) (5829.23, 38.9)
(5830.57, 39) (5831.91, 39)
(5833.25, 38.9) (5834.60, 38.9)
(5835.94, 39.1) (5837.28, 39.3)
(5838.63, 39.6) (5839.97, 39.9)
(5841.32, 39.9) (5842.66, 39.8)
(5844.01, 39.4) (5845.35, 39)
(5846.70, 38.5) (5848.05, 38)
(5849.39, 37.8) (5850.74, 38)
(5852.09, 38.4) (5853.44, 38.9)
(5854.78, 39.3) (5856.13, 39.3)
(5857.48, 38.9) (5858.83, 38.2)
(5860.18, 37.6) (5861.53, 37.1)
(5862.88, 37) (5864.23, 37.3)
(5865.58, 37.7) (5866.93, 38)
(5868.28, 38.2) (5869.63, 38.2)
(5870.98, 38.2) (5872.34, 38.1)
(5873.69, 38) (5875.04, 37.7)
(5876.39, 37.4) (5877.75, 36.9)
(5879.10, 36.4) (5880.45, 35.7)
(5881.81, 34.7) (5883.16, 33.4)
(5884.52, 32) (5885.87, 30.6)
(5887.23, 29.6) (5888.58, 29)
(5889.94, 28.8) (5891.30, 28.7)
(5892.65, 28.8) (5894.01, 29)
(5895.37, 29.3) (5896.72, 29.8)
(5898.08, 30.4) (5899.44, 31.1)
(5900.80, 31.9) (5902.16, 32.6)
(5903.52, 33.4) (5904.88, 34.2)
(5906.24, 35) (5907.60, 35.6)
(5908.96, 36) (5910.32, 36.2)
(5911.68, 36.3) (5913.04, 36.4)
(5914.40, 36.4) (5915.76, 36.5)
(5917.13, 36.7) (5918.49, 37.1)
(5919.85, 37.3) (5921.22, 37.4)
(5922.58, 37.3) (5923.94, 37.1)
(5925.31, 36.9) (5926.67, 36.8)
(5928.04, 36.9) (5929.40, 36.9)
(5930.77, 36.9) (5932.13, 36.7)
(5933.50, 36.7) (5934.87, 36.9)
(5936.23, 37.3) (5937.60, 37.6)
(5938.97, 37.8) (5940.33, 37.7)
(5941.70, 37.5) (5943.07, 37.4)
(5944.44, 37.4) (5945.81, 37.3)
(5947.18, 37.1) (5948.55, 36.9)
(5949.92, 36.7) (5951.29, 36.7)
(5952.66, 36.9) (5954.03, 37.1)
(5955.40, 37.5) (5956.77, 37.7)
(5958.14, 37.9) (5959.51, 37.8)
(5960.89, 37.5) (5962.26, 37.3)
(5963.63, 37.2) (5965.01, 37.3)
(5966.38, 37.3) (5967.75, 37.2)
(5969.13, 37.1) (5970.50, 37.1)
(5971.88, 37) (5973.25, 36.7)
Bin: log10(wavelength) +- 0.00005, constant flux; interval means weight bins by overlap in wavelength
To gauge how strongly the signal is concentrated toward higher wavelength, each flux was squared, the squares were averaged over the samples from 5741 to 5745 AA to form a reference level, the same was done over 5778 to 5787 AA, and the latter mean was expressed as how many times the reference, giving 0.91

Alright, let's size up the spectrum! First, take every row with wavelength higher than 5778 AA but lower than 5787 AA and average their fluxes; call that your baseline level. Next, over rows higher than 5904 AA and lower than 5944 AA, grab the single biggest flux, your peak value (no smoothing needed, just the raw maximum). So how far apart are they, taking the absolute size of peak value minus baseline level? 1.2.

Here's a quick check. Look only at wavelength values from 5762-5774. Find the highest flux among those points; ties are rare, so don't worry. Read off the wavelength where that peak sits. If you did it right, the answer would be 5773.12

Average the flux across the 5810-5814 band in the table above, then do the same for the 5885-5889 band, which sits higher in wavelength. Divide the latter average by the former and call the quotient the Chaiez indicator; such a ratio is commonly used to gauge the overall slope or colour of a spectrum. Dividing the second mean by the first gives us 0.79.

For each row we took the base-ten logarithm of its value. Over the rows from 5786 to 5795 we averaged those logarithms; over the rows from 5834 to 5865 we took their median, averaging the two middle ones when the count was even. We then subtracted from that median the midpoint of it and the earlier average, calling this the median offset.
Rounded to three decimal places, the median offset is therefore 0.010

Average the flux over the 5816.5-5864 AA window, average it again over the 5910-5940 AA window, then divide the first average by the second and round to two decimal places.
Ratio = 1.05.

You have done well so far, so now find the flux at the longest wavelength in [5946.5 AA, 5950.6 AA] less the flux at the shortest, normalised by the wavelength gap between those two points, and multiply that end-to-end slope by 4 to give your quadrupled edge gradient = -0.6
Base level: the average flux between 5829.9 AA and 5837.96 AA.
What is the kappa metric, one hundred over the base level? 2.56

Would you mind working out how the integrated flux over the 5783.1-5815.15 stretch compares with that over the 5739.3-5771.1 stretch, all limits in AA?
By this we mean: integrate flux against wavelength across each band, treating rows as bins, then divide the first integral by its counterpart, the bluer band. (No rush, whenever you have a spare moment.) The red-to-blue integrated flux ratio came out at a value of 0.998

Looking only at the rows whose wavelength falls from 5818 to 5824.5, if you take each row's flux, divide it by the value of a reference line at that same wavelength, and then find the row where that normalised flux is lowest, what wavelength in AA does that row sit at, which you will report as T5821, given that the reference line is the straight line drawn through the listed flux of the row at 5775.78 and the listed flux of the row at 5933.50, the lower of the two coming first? 5823.86 AA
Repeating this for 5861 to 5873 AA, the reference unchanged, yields 5862.88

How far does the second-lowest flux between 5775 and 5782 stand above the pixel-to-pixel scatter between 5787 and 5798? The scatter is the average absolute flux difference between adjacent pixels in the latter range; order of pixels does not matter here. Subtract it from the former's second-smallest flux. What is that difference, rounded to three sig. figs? 36.7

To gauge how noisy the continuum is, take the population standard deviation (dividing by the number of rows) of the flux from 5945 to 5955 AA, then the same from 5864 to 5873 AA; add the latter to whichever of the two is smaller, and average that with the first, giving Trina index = 0.36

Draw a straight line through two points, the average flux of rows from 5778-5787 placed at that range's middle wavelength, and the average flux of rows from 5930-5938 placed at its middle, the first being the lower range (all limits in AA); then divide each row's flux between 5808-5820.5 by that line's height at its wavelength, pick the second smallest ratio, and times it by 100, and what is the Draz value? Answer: 102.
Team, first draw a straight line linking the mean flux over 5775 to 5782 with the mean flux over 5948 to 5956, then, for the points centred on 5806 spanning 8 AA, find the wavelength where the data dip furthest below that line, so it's 5803.78 AA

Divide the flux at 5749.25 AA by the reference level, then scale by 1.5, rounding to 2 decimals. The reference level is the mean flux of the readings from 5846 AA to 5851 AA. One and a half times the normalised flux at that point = 1.51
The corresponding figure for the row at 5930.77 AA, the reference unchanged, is 1.45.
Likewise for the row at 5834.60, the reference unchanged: 1.53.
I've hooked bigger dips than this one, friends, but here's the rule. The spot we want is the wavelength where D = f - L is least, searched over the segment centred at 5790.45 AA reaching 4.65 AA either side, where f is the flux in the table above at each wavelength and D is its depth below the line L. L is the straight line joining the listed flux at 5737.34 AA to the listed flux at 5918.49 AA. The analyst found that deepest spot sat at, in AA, 5786.43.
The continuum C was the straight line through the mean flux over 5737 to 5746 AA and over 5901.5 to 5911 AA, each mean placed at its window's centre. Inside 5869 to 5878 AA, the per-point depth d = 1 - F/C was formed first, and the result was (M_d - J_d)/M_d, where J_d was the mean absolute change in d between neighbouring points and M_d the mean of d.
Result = 1.08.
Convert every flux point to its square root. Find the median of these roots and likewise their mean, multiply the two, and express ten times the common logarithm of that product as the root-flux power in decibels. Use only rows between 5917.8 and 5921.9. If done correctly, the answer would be 15.72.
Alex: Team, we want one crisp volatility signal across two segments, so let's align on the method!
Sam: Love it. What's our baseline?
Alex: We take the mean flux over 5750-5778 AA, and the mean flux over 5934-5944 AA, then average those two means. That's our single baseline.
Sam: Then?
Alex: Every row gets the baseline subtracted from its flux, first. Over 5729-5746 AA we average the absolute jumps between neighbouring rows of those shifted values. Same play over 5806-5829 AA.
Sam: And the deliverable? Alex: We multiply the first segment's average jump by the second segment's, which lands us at 0.049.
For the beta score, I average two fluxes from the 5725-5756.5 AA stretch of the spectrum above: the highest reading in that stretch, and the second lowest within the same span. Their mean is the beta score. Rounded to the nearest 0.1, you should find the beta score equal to 38.5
